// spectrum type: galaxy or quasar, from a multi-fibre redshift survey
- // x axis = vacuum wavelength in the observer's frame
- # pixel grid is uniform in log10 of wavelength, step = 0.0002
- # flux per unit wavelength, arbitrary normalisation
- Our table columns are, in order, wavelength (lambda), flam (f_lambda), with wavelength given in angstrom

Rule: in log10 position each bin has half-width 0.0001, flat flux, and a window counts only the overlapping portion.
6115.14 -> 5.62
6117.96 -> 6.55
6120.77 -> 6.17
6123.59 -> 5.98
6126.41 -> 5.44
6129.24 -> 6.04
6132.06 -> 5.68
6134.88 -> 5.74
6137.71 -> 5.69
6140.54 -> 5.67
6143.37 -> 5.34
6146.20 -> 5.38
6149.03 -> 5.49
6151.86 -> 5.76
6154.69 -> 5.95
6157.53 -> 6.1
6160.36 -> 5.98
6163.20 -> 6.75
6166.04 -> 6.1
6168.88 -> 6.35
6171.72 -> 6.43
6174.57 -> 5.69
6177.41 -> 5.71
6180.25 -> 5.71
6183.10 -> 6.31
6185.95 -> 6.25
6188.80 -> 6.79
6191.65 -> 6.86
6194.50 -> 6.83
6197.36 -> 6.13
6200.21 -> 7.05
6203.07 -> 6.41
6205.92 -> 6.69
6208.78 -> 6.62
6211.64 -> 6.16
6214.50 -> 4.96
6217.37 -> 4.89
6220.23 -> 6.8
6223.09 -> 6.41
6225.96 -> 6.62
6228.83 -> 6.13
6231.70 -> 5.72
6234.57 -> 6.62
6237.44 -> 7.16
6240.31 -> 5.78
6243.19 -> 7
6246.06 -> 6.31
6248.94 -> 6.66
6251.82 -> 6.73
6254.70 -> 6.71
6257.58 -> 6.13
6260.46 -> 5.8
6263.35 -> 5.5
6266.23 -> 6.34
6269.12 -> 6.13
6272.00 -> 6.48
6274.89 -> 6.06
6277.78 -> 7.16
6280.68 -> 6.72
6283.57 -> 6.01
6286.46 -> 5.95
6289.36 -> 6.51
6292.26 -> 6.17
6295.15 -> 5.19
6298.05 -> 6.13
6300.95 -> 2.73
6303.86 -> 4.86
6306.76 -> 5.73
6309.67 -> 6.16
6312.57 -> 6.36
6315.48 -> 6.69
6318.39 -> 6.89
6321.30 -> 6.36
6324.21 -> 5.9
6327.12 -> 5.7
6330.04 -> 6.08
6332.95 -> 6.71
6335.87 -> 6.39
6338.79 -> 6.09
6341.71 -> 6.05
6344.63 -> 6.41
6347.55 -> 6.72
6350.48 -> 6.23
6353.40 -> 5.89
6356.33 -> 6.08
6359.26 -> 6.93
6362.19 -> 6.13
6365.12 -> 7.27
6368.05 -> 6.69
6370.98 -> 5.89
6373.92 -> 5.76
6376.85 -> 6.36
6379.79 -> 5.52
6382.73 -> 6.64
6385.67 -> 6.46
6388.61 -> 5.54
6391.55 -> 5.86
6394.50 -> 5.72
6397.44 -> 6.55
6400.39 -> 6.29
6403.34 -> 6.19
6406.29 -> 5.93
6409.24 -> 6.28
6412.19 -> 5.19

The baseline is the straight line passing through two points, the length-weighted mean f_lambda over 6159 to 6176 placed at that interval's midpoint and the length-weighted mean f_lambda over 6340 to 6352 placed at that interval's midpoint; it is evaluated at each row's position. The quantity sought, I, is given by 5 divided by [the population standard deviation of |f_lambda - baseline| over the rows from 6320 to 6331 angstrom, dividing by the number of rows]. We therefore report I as 23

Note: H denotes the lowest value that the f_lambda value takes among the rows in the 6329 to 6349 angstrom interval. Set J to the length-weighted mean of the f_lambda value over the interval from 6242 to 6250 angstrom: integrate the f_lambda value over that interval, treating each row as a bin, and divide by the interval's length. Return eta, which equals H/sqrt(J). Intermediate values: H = 6.05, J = 6.65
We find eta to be 2.35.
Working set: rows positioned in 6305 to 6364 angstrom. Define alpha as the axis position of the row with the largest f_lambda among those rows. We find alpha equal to 6359.26 angstrom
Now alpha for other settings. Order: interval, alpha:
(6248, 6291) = 6277.78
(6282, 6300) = 6289.36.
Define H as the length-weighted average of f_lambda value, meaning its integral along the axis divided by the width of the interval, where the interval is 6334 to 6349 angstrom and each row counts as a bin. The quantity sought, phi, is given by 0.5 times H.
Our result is 3.17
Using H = 6.34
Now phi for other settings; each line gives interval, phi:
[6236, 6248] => 3.28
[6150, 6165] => 3.05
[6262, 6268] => 2.97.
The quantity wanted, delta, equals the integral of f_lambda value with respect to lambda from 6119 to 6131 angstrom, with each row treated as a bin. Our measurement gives 71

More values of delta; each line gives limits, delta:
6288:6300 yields 70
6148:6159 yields 64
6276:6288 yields 77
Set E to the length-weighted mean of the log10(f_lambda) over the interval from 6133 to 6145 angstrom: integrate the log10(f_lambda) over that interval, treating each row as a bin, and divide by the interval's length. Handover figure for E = 0.75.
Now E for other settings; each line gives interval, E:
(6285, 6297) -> 0.77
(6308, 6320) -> 0.81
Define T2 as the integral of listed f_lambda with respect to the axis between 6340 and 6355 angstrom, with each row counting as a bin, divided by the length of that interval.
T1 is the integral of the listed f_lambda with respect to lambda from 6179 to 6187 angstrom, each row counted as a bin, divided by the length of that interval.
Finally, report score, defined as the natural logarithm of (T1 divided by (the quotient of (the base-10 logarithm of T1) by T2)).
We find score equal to 3.88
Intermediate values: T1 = 6.1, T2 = 6.3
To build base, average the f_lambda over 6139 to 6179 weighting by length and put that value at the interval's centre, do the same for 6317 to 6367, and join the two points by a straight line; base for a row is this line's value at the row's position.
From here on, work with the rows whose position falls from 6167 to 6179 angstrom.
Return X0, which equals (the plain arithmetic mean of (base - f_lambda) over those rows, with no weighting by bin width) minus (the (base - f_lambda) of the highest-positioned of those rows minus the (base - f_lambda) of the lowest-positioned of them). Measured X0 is -0.8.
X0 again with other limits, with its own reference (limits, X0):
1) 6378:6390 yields 0.4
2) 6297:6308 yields 1.0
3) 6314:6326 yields -1.0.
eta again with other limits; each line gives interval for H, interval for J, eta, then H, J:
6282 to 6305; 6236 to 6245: 1.06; 2.73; 6.64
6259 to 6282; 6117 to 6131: 2.24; 5.5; 6.01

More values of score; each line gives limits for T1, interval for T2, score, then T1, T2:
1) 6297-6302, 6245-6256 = 3.81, 4.4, 6.6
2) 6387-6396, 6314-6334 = 3.87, 5.7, 6.3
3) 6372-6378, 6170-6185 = 3.83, 6.0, 6.0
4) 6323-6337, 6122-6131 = 3.82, 6.2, 5.8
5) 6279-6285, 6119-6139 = 3.83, 6.4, 5.8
